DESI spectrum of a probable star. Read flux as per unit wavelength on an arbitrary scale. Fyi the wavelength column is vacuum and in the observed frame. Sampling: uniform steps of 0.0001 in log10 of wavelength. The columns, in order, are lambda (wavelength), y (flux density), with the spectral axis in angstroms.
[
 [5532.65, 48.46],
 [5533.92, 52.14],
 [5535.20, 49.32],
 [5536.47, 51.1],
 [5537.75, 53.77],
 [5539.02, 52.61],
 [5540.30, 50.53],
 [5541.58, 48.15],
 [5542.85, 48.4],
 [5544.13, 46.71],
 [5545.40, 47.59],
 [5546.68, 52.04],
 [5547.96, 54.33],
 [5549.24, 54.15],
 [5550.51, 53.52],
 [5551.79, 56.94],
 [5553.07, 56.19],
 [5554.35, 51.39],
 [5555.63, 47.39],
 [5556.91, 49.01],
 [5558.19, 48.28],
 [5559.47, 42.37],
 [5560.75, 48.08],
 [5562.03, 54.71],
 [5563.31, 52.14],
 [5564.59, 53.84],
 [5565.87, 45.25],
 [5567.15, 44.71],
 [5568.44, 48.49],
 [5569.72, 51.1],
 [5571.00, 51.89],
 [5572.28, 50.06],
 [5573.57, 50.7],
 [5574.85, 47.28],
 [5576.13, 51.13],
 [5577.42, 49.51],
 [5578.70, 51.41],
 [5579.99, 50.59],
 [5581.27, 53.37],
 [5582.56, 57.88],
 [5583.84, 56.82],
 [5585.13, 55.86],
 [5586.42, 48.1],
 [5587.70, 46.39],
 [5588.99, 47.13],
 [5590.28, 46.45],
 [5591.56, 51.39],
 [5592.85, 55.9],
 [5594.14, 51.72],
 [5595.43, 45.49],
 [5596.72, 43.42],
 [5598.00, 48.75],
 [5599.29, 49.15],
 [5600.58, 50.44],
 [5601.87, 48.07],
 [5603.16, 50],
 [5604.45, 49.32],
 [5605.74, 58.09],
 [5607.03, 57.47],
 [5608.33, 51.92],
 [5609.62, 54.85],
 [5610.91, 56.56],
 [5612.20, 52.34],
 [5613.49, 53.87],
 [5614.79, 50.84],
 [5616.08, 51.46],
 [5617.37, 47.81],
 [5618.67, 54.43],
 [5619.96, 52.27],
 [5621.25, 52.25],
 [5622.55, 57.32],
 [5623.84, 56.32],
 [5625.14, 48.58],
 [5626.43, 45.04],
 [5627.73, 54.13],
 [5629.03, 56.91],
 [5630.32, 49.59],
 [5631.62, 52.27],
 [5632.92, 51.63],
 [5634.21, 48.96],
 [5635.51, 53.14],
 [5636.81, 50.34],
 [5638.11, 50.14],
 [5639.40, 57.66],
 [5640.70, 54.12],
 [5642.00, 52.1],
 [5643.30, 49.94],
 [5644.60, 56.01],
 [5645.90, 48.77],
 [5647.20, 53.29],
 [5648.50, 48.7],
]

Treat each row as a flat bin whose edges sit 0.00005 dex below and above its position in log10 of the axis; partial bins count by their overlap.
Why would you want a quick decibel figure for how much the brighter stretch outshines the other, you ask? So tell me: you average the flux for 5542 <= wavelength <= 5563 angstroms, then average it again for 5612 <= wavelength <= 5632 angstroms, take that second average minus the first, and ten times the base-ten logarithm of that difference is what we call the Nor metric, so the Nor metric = 1.8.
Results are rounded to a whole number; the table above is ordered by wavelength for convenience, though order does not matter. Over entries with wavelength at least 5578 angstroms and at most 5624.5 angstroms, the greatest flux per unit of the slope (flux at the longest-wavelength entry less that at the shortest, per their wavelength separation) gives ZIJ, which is 534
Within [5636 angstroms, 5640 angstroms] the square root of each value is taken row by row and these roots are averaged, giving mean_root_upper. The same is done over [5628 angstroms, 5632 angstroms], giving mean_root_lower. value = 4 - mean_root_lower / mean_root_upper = 3.00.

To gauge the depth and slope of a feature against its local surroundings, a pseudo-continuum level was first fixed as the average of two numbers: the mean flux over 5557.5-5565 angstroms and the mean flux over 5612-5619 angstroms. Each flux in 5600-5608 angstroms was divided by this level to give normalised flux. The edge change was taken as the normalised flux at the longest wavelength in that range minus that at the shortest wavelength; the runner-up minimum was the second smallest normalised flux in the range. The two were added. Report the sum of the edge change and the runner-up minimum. 1.11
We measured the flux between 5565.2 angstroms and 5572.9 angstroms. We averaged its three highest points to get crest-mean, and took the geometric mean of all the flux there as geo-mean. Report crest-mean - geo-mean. 3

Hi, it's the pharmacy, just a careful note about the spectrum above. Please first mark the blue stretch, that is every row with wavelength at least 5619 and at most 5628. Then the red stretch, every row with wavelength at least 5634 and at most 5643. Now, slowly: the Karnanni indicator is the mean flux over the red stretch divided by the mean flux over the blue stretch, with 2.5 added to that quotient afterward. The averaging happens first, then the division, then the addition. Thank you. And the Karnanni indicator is 3.50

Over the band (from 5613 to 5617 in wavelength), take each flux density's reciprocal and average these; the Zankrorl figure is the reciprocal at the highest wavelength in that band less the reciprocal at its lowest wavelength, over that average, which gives 0.045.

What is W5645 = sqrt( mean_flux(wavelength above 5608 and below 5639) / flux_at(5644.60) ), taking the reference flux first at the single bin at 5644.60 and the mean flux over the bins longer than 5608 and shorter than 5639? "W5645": 0.97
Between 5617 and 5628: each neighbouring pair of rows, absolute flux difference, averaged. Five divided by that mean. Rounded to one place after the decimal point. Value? 1.1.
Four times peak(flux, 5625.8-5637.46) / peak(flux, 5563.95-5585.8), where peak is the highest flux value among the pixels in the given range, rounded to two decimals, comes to 3.93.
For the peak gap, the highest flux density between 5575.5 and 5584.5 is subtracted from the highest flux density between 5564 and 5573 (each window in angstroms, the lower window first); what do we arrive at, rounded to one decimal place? -4.0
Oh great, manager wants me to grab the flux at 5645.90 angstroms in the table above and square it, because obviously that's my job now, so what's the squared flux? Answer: 2379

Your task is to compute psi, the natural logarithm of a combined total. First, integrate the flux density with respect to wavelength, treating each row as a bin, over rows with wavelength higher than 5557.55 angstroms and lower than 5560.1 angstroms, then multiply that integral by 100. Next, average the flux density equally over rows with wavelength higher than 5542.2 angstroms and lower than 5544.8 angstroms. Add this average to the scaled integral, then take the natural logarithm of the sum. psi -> 9.36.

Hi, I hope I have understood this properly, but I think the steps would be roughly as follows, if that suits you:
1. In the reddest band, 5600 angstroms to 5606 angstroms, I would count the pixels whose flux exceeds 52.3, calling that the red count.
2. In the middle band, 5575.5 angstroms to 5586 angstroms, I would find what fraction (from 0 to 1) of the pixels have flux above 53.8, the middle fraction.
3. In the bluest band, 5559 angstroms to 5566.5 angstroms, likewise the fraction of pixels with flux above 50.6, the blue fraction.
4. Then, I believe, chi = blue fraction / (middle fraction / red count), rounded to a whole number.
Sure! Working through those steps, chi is 1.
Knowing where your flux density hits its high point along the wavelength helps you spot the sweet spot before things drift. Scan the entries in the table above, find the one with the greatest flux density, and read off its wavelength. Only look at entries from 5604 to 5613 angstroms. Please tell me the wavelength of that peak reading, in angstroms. 5605.74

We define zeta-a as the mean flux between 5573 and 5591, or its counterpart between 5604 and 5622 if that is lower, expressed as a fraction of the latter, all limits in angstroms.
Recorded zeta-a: 0.958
